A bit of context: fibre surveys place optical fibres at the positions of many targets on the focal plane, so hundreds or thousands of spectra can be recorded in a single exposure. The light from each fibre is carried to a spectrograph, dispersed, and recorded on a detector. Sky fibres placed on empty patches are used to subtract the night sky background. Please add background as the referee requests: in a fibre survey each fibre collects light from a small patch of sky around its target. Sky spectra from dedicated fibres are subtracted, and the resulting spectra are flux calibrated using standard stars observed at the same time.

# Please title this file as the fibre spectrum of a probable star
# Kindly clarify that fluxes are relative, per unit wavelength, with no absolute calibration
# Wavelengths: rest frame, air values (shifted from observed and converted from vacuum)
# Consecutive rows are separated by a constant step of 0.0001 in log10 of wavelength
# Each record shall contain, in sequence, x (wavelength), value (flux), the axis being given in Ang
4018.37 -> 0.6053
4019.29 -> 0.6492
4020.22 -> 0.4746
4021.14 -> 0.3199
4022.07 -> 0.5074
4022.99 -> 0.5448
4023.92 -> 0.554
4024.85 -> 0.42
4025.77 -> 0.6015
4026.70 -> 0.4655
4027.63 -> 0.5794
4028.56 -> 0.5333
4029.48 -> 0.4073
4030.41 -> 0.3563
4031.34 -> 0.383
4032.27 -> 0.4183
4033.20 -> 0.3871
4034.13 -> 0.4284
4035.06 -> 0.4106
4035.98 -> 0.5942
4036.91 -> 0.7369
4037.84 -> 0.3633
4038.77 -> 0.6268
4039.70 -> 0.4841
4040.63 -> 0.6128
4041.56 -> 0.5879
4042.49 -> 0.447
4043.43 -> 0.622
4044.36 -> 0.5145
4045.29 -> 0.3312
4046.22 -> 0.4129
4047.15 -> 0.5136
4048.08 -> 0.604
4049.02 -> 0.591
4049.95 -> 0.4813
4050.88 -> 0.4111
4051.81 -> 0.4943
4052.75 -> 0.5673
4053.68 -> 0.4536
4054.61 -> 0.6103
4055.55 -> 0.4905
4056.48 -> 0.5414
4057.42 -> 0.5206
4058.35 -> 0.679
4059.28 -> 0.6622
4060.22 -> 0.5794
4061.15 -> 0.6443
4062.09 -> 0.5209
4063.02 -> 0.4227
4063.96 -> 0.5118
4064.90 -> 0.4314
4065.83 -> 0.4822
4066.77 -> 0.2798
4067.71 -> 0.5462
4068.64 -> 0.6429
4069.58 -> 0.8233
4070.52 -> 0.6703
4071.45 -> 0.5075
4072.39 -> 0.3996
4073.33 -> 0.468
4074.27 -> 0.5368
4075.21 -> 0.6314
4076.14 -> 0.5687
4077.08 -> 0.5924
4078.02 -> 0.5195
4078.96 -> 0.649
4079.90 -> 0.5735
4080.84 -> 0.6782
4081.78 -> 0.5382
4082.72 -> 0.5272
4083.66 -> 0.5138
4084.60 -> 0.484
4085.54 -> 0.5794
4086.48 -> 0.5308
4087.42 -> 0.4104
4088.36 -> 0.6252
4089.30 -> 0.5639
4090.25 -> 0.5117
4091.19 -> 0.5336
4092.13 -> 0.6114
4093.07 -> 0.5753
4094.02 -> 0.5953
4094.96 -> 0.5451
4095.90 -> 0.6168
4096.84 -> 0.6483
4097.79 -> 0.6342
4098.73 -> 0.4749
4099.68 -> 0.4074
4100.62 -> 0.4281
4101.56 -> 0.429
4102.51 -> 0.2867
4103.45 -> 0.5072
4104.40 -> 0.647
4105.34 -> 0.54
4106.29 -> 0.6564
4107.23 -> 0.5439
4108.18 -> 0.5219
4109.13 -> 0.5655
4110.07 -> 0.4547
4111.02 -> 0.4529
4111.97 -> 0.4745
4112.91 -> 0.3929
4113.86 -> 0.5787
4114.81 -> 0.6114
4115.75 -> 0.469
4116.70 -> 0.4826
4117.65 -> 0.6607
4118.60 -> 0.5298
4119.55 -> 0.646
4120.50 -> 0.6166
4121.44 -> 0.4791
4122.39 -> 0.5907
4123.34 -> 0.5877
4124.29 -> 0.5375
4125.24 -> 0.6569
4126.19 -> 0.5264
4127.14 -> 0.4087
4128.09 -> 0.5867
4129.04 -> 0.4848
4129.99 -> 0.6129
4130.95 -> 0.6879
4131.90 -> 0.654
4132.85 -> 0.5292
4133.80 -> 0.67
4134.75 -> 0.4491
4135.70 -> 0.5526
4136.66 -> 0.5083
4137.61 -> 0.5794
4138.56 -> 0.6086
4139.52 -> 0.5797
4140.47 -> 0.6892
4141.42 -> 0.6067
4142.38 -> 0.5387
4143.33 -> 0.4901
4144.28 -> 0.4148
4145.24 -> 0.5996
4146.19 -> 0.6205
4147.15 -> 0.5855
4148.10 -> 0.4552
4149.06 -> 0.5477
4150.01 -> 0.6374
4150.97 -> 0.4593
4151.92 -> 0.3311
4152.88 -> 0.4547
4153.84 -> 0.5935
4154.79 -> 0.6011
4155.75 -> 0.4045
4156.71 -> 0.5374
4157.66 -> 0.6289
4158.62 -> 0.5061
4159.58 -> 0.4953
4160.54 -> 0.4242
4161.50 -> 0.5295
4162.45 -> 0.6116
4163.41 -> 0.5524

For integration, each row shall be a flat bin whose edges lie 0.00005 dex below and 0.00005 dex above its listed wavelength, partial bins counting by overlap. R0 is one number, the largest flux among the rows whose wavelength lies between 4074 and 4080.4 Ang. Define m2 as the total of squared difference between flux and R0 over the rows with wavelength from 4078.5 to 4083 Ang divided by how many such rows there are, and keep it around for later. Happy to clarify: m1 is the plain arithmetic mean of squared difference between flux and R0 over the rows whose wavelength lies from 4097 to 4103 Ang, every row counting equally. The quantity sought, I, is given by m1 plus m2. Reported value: 0.060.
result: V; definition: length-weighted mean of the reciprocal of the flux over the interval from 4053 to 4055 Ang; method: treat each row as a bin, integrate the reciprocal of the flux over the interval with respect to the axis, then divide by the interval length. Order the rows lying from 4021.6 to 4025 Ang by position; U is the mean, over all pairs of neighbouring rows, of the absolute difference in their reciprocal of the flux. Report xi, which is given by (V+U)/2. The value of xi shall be 1.08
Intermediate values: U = 0.25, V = 1.92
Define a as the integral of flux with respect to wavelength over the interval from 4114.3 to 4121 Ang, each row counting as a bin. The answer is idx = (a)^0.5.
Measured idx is 2.0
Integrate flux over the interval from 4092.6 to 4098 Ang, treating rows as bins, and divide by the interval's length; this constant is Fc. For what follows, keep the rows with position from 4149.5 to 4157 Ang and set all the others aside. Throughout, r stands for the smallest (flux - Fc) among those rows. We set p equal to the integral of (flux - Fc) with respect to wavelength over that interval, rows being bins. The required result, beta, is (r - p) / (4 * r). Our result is -0.4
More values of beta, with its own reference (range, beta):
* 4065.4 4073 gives -0.1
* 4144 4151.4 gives -0.3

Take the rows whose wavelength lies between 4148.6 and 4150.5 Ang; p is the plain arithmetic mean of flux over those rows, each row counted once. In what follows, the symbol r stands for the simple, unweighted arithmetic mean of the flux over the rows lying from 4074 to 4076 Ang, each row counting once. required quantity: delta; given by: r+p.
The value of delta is 1.18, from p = 0.59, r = 0.58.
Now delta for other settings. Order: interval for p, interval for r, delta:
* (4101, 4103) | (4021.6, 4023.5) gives 0.88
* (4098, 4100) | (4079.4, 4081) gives 1.07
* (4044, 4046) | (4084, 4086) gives 0.95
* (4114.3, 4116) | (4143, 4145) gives 0.99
